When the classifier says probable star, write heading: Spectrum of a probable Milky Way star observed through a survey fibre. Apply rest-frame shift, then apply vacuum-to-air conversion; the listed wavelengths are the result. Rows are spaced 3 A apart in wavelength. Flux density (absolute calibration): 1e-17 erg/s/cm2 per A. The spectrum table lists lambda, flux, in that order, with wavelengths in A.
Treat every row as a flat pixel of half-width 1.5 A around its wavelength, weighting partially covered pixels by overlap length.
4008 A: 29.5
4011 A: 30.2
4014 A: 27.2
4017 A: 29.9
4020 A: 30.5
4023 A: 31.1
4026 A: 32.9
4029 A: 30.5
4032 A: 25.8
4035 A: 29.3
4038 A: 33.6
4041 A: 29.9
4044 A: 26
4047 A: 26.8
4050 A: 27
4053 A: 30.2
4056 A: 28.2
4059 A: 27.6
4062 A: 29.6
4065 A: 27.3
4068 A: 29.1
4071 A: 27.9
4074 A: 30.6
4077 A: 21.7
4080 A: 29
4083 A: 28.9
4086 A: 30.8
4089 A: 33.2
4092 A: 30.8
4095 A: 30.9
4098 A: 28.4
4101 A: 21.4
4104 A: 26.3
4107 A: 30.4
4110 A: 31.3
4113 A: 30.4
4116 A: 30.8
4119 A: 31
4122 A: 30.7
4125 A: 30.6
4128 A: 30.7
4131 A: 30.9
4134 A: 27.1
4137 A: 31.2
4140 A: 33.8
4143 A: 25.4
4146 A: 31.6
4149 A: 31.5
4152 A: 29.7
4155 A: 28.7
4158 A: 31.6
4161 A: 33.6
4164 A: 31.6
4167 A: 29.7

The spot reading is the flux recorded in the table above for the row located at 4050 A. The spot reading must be 27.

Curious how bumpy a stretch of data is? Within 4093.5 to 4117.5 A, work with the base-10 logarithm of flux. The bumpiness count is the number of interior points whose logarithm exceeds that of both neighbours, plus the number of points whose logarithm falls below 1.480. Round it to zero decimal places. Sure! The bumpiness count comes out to 4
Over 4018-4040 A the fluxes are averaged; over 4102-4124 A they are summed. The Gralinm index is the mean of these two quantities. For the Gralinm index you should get 121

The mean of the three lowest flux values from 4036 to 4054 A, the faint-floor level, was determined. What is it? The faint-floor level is 26.6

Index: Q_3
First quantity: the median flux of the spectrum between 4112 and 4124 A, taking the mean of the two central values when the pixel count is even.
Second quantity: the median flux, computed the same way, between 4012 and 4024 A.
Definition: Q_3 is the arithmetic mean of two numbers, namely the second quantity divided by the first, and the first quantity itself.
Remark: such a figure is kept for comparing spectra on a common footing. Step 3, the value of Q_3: 15.9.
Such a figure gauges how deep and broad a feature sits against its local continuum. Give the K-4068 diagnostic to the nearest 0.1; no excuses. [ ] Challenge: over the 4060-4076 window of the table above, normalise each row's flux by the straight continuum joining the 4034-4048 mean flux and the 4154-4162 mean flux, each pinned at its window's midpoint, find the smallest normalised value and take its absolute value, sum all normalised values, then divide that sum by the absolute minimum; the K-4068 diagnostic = 5.3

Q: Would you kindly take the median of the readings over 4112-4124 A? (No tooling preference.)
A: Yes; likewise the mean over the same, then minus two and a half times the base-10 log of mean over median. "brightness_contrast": 0.00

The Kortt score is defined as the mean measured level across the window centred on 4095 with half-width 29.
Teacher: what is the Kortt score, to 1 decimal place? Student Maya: 29.1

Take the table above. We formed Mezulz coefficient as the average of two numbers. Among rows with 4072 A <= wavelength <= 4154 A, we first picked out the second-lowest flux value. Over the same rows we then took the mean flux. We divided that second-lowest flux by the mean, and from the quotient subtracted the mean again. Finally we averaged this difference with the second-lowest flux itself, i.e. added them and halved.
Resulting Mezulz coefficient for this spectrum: -3.6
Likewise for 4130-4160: -1.1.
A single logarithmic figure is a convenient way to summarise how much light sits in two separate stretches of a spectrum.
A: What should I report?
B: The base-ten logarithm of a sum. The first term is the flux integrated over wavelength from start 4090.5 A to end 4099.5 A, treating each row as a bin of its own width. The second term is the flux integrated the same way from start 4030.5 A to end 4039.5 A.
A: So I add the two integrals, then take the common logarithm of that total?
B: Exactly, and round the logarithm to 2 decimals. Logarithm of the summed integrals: 2.73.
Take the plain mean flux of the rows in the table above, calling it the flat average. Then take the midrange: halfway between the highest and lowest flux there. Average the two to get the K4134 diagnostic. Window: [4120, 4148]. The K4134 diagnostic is 29.9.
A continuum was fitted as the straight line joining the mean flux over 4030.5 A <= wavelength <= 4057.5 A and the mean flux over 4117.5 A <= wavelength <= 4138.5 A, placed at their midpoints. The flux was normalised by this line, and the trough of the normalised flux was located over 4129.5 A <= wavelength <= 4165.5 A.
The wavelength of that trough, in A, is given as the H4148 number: 4143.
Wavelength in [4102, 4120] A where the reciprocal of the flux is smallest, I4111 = 4110 A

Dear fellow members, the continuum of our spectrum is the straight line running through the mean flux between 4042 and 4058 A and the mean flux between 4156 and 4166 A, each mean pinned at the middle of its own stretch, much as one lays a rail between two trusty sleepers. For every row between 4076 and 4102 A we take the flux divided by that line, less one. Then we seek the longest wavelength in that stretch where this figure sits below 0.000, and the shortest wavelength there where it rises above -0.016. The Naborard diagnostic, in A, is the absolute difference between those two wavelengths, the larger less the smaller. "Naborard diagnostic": 21 A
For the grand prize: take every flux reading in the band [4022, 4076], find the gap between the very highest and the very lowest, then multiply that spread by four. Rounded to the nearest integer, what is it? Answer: 31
